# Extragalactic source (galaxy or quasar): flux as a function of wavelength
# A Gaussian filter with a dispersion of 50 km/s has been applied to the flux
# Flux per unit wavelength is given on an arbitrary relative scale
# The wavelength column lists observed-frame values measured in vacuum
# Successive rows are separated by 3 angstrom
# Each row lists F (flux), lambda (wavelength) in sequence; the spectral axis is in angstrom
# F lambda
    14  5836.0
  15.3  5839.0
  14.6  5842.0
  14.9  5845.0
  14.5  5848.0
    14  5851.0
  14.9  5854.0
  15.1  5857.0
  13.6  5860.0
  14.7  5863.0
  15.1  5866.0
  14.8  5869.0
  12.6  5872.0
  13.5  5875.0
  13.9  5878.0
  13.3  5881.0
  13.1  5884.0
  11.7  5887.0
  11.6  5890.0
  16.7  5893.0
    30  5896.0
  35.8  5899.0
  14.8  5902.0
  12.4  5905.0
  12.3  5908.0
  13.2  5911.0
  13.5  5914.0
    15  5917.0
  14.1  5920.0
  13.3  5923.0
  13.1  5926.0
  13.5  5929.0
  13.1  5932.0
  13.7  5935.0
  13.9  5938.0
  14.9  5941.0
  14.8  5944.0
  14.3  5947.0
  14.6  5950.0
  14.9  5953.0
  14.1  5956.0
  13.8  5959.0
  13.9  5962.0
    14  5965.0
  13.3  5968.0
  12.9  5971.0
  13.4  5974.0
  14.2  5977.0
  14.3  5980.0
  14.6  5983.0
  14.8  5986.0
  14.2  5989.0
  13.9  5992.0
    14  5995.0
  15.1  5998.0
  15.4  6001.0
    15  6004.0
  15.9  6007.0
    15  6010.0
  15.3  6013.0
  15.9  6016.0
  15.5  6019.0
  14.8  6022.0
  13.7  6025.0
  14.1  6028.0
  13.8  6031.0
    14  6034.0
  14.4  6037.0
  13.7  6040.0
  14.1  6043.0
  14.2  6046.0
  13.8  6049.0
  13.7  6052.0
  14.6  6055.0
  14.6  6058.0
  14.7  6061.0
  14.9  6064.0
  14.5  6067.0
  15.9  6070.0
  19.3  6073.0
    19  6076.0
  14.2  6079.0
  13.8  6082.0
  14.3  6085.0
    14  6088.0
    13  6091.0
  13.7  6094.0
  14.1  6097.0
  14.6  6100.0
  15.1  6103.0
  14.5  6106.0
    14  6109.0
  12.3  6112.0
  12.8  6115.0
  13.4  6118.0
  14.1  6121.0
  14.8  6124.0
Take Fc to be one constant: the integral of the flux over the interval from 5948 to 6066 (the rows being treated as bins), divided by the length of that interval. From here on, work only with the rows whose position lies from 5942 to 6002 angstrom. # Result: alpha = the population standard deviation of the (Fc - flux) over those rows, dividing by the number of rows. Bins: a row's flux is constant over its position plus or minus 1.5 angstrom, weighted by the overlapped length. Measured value 0.61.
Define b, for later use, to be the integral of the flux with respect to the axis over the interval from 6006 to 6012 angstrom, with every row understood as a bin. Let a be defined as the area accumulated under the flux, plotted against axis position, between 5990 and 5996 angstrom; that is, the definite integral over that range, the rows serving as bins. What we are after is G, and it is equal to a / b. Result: 0.91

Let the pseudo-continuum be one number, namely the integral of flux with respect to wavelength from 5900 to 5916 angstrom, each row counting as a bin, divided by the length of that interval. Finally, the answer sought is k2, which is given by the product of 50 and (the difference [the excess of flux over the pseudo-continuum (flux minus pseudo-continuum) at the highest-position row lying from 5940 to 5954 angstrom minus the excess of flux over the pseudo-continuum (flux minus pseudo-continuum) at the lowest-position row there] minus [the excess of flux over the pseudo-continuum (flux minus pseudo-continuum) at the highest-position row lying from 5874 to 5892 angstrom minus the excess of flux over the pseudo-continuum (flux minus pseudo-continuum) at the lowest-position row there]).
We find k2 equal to 95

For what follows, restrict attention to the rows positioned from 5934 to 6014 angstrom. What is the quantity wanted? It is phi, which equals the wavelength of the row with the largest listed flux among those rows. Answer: 6007.0 angstrom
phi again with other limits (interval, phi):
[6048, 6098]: 6073.0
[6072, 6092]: 6073.0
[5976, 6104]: 6073.0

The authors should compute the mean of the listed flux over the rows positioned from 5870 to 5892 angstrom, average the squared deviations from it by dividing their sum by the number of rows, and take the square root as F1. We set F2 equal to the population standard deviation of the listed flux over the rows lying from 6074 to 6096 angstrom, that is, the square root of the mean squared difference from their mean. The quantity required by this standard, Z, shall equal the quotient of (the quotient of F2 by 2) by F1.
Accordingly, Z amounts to 1.13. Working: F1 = 0.82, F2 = 1.9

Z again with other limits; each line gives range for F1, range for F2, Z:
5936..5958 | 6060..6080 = 2.68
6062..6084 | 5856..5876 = 0.21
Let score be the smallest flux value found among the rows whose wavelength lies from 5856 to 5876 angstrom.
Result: 12.6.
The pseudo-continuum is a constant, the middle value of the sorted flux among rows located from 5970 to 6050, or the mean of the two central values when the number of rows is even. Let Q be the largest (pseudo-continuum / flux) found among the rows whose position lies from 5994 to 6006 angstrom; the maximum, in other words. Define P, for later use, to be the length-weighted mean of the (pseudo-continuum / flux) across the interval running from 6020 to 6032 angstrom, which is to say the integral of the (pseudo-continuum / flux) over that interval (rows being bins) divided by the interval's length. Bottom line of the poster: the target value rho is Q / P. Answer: 1.01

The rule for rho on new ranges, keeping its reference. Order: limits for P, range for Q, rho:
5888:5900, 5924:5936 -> 1.41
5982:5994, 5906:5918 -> 1.17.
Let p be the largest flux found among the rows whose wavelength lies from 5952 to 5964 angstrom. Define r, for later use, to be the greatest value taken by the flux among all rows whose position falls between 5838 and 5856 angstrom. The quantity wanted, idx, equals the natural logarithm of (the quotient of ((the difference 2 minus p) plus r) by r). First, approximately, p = 14.9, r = 15.3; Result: -1.9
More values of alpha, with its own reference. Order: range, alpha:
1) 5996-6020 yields 0.34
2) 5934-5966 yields 0.44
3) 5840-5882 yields 0.75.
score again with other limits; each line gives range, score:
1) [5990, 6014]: 13.9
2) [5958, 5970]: 13.3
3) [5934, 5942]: 13.7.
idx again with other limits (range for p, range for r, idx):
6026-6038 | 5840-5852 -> -1.8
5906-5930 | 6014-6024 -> -1.7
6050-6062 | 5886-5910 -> -0.4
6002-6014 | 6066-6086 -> -1.3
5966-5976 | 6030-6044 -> -1.6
